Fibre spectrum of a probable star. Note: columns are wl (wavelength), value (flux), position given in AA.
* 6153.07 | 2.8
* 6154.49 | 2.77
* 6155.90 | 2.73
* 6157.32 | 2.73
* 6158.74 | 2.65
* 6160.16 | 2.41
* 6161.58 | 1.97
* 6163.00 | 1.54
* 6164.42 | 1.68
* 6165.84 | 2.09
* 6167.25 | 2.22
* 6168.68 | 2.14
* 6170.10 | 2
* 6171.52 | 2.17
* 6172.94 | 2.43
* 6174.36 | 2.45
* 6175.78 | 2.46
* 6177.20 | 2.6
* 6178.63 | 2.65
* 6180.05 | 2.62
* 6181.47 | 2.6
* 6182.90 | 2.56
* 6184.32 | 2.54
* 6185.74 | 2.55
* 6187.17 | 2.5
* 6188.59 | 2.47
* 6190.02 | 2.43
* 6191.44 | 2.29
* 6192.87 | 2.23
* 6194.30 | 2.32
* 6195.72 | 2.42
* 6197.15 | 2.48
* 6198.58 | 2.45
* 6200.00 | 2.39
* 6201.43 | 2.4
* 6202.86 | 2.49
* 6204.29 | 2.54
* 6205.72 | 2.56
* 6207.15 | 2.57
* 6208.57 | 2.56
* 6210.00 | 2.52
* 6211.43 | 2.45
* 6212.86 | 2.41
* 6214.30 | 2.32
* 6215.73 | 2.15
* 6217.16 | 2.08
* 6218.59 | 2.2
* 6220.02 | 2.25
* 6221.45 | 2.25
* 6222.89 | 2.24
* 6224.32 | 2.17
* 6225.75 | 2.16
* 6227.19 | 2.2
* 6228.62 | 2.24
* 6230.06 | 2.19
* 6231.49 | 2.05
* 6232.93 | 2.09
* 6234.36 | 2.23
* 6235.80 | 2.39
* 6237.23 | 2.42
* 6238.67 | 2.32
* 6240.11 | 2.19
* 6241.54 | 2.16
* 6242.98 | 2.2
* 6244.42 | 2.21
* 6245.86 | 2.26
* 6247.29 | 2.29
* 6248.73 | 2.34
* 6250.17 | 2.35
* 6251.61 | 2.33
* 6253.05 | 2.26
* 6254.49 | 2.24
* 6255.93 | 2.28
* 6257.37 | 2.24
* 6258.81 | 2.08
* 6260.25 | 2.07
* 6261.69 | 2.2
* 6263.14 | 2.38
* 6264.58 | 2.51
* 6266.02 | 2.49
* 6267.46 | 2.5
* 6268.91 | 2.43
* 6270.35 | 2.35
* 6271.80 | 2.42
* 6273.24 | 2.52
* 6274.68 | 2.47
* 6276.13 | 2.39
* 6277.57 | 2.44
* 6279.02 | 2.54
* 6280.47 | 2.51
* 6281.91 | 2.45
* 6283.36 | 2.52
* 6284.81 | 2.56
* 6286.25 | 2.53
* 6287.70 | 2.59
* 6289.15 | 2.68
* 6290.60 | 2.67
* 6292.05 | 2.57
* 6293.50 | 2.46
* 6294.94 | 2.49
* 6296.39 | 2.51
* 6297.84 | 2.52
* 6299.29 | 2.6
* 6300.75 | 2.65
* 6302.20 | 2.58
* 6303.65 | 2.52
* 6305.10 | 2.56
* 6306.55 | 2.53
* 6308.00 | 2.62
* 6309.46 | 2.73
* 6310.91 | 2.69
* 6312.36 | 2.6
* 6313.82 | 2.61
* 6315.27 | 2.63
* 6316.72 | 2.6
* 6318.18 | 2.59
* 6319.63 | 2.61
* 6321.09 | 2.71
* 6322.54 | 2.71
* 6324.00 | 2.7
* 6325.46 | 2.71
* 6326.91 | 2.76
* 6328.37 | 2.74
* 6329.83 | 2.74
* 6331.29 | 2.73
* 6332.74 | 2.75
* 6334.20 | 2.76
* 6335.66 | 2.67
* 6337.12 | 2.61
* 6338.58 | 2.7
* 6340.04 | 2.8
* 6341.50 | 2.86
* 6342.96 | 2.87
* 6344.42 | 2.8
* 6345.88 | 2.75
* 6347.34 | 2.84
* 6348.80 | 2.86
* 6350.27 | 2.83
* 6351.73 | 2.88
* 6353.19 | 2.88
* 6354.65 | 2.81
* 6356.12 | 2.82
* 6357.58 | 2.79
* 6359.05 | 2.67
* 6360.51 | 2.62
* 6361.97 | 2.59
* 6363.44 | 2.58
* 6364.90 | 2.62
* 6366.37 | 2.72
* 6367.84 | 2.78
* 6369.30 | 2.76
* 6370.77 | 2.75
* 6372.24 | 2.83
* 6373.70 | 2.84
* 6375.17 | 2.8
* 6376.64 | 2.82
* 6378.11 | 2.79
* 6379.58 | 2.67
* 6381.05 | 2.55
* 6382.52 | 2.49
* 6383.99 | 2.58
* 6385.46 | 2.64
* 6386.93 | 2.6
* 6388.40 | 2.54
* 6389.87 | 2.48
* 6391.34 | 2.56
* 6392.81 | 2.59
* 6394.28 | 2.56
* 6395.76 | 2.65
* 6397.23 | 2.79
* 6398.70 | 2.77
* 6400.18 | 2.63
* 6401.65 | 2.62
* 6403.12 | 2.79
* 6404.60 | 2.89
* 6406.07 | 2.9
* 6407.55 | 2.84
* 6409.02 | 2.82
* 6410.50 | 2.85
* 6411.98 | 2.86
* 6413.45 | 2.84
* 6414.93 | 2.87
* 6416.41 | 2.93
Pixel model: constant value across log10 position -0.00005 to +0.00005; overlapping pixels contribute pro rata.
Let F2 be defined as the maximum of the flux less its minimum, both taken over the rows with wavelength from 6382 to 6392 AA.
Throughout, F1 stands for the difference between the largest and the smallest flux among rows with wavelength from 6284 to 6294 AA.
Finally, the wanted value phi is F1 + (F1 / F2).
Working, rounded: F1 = 0.22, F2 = 0.160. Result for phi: 1.6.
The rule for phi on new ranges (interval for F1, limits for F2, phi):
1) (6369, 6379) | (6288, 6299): 0.5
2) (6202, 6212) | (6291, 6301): 0.8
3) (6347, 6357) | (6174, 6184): 0.4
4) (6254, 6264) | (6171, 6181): 1.0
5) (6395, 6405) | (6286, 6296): 1.5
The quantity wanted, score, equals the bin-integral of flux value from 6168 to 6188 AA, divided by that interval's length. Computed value 2.4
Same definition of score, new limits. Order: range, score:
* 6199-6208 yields 2.5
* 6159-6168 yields 2.0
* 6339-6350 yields 2.8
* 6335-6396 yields 2.7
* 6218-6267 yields 2.3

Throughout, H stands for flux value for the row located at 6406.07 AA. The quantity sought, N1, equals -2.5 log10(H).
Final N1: -1.16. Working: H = 2.9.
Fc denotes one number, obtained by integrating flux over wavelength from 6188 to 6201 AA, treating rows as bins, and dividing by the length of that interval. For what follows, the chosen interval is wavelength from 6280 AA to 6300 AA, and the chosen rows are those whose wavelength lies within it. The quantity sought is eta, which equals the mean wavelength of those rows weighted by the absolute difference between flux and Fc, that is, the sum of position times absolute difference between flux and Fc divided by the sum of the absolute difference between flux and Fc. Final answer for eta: 6290.2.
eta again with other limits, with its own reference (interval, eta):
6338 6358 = 6348.3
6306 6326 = 6316.6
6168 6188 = 6177.2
